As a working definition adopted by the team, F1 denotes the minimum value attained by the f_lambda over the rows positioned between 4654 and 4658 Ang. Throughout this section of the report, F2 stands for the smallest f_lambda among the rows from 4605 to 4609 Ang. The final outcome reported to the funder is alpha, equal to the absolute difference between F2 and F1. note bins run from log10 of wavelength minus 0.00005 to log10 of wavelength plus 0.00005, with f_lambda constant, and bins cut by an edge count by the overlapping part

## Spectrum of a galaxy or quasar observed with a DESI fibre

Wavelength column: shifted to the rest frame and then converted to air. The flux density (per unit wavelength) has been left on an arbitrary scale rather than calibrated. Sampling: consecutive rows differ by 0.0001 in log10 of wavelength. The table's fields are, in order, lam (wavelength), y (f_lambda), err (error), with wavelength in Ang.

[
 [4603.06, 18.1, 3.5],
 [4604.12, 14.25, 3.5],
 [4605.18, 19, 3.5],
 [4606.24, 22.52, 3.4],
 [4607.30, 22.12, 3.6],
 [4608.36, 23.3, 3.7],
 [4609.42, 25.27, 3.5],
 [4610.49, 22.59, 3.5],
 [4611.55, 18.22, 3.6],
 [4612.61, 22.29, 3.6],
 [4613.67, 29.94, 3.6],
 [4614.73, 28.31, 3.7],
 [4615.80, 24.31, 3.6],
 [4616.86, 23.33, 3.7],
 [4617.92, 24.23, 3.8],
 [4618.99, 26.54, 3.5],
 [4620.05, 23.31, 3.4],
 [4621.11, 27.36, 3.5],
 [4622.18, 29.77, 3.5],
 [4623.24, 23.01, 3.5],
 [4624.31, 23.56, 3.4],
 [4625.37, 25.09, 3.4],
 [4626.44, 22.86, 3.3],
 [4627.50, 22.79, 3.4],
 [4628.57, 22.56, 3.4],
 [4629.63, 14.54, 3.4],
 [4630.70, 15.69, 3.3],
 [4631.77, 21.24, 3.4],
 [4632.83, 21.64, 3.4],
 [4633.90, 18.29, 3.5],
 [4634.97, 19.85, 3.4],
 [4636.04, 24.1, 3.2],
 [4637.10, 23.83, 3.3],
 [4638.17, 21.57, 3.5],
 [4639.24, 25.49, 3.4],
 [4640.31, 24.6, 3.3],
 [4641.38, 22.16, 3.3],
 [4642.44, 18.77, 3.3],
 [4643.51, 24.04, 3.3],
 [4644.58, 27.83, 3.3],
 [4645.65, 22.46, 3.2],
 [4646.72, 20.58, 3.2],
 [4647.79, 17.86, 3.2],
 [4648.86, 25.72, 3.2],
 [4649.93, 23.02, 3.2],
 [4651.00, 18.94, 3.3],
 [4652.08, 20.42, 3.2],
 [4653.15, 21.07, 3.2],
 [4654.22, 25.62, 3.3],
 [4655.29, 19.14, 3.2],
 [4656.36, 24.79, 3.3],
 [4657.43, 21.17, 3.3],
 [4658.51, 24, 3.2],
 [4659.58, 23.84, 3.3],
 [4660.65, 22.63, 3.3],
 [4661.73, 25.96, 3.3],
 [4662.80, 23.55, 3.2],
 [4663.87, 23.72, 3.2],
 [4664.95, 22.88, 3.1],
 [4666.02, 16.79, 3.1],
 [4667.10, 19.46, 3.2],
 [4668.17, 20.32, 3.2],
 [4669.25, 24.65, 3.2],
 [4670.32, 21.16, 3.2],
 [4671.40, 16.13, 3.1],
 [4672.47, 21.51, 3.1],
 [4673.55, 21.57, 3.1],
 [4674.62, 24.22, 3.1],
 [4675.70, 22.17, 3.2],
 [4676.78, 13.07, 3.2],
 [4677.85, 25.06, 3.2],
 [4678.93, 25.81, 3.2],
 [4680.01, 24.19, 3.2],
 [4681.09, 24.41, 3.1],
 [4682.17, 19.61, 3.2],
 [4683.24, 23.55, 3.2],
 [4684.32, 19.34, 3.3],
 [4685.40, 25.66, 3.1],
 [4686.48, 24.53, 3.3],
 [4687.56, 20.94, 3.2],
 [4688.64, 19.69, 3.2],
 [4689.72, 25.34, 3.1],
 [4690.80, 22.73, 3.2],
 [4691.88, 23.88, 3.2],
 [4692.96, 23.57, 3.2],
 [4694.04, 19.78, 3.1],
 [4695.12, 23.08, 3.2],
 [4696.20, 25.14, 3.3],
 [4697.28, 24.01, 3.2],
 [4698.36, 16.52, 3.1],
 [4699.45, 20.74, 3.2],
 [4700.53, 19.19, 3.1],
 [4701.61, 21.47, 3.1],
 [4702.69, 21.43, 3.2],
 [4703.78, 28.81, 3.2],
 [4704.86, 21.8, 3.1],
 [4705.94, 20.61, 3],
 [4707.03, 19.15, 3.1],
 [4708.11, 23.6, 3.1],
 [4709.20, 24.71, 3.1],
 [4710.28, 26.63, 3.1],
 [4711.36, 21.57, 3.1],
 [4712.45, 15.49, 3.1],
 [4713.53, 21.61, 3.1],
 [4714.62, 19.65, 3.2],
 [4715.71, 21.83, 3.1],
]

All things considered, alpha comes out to 0.1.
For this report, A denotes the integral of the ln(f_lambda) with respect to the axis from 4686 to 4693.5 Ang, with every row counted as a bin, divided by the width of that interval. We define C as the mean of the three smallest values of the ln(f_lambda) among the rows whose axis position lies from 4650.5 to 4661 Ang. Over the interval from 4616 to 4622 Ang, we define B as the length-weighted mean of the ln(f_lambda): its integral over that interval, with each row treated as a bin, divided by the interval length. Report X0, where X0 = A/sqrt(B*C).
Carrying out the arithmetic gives 1.01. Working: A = 3.13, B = 3.22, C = 2.97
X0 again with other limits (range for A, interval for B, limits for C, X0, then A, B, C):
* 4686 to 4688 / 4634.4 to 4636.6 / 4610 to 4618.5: 1.02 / 3.12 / 3.09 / 3.04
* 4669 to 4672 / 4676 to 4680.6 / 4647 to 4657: 1.00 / 3.00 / 3.06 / 2.93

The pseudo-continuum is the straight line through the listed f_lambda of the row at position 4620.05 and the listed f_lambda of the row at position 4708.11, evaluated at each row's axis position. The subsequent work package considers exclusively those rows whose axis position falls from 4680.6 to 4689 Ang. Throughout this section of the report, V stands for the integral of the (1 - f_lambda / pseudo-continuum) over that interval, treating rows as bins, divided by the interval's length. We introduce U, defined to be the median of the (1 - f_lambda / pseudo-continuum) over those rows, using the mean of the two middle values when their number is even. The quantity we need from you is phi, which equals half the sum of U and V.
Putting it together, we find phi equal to 0.05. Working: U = 0.05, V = 0.054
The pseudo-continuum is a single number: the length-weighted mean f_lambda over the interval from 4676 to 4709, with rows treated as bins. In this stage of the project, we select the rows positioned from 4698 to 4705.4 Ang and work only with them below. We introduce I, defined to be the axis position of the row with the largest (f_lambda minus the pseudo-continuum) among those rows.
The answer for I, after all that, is 4703.78 Ang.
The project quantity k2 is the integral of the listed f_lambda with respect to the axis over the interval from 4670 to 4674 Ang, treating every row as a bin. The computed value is 80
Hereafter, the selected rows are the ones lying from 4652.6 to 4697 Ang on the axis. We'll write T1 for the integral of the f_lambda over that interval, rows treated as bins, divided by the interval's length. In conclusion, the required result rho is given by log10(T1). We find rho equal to 1.349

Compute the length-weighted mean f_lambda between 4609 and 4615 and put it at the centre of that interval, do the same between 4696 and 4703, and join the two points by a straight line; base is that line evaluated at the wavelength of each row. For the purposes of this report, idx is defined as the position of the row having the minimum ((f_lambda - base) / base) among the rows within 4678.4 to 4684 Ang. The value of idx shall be 4682.17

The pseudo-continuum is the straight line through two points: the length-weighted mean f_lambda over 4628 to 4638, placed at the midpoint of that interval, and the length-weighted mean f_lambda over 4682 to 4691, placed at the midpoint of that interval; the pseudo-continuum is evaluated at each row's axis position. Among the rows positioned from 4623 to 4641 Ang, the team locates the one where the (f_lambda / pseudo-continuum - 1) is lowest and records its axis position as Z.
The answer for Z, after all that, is 4629.63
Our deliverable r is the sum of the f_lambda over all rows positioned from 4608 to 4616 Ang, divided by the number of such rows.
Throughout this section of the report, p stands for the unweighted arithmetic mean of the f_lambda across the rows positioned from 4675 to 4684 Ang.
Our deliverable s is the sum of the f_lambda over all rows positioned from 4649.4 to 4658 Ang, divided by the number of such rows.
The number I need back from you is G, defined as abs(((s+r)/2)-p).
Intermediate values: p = 22.2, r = 24.3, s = 21.8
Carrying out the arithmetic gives 0.8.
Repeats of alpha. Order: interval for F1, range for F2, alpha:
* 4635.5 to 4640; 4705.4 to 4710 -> 2.4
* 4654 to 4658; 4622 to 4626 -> 3.9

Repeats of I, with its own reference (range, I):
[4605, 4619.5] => 4613.67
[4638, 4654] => 4644.58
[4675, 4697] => 4678.93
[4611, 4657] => 4613.67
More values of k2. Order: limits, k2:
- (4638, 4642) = 94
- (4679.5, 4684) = 102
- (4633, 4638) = 108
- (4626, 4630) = 84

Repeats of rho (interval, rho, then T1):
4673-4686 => 1.350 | 22.4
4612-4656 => 1.359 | 22.9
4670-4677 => 1.306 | 20.2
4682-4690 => 1.350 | 22.4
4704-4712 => 1.357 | 22.8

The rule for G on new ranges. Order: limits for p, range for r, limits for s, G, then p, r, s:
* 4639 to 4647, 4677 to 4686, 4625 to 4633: 1.1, 23.2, 23.5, 20.8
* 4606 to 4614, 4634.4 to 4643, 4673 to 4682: 0.7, 23.3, 22.5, 22.6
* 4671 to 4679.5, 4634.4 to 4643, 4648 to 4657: 1.3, 21.2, 22.5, 22.3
